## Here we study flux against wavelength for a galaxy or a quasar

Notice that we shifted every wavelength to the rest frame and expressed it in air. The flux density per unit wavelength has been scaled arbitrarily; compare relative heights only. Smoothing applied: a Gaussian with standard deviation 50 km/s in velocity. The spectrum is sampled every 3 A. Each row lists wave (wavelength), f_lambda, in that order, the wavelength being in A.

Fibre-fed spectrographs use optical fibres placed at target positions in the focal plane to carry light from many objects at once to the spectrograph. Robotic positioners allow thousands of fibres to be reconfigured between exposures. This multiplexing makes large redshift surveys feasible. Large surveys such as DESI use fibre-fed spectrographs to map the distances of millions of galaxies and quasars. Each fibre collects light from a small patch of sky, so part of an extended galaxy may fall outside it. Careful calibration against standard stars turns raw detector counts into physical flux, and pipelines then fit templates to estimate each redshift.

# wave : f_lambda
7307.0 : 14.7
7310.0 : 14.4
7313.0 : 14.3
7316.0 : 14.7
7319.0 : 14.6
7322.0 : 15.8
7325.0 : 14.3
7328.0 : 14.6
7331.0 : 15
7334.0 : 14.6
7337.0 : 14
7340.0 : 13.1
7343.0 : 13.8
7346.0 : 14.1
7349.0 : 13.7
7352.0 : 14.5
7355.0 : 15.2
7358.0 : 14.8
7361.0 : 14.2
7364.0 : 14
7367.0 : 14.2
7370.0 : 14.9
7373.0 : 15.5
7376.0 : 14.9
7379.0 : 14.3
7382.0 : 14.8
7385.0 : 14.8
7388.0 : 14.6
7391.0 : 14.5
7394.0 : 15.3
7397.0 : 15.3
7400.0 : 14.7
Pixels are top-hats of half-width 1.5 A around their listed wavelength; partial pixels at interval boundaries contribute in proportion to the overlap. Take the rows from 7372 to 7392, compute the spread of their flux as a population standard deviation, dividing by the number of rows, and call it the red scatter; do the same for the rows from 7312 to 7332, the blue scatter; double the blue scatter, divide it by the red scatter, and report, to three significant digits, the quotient 2.72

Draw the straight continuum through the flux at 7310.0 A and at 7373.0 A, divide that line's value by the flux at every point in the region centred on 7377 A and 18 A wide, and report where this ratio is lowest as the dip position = 7373.0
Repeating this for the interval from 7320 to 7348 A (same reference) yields 7322.0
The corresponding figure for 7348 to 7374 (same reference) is 7355.0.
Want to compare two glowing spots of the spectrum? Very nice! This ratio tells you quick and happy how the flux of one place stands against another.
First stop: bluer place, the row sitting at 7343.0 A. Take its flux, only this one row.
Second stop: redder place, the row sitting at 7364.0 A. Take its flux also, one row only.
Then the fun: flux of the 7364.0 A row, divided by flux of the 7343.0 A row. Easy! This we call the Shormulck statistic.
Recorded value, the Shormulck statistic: 1.01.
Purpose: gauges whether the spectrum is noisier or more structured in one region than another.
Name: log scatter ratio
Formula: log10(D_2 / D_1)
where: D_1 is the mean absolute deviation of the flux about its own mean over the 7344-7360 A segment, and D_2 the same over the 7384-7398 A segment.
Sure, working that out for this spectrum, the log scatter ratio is -0.15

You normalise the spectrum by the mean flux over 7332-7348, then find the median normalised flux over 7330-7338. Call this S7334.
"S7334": 1.05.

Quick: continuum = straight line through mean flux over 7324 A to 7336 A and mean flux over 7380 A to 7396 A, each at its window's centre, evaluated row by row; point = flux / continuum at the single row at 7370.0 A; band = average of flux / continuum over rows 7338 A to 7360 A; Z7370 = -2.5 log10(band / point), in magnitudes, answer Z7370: 0.050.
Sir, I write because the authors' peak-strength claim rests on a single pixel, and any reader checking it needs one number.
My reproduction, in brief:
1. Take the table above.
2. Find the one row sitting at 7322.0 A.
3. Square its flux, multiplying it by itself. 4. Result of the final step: 250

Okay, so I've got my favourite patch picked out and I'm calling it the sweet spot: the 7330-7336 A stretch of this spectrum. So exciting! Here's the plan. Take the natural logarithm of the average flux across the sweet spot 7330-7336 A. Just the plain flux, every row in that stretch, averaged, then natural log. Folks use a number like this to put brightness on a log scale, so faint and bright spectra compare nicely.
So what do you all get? 2.69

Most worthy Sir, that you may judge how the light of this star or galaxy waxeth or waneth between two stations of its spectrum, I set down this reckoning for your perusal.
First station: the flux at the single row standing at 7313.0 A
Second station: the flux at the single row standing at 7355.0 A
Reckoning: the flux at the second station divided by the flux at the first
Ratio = 1.063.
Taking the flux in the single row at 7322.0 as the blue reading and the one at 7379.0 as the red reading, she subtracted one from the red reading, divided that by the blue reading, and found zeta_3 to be 0.84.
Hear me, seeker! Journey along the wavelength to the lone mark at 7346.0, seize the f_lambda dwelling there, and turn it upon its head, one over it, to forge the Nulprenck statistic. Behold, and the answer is 0.0709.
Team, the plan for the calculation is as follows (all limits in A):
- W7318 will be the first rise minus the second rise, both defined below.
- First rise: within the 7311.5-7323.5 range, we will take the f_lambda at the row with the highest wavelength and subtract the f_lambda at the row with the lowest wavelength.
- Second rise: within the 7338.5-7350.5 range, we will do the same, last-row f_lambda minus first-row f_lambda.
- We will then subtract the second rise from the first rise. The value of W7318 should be 0.9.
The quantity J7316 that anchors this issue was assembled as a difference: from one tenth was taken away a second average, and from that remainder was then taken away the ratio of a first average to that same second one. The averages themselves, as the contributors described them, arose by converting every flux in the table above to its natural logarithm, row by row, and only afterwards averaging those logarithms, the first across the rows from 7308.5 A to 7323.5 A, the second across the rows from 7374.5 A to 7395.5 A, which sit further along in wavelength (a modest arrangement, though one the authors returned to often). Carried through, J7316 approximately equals -3.59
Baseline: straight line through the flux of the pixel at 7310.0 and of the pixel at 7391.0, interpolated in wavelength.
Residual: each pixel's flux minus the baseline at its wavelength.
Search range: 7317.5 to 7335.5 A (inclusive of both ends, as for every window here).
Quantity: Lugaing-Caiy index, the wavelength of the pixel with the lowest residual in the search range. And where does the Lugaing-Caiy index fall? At 7325.0 A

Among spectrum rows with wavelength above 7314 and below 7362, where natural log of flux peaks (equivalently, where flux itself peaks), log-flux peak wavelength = 7322.0 A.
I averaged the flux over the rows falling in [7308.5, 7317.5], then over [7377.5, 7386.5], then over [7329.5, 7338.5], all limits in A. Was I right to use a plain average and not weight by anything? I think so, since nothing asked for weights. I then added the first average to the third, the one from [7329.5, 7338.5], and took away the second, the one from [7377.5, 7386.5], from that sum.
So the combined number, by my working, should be 14.4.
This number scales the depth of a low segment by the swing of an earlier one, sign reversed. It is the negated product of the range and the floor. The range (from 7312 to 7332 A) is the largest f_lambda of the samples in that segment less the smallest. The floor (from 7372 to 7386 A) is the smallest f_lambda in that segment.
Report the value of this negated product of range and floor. -21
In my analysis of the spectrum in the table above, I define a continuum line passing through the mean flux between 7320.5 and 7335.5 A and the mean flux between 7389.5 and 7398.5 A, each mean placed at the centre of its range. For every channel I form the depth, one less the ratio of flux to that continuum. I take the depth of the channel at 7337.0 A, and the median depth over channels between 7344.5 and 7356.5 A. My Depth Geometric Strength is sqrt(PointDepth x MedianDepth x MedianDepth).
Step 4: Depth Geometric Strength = 0.010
